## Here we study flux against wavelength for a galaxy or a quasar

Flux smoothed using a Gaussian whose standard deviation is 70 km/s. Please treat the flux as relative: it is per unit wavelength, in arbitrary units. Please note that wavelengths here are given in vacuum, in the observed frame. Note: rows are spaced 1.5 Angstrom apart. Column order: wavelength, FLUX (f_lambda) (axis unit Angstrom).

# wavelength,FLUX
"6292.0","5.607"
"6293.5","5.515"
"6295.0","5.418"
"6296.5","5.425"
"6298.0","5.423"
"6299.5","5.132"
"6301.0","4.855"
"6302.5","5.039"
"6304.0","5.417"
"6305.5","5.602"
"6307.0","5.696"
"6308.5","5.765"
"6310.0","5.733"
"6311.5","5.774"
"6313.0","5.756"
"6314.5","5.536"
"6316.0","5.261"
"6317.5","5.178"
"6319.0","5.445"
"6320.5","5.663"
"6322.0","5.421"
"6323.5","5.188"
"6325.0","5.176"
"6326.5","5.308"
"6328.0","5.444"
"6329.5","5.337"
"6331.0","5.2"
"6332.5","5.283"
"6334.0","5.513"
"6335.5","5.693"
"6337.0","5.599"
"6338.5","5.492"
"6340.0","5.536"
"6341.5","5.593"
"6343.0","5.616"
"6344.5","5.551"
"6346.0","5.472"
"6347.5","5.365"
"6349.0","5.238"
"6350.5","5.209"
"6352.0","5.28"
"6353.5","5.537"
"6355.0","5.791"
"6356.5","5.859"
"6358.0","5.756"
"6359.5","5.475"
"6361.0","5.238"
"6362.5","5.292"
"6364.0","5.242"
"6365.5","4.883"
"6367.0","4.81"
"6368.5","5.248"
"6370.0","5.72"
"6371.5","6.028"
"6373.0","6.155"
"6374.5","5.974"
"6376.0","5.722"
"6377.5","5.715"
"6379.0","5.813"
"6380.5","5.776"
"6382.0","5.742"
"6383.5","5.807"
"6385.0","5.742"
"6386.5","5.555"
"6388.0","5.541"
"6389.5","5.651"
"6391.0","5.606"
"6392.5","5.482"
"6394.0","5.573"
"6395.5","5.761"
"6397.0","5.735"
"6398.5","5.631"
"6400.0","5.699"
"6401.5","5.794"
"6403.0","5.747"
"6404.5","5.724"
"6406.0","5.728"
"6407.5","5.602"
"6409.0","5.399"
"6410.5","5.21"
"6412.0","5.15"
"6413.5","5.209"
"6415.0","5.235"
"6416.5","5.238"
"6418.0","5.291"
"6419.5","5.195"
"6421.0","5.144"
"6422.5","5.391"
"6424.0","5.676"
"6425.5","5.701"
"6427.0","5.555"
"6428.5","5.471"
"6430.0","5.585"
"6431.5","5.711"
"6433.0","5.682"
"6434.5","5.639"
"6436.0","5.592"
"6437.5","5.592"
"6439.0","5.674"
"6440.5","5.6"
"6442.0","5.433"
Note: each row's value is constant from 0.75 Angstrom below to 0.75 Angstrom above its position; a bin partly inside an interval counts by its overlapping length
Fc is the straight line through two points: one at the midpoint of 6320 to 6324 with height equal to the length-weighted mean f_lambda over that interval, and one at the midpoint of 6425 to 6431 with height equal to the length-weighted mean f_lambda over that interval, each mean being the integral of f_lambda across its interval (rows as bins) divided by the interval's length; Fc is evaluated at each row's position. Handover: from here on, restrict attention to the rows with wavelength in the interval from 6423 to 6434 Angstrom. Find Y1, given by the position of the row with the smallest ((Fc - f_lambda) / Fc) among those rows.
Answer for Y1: 6431.5 Angstrom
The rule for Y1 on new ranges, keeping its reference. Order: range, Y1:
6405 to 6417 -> 6406.0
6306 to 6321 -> 6311.5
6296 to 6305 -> 6296.5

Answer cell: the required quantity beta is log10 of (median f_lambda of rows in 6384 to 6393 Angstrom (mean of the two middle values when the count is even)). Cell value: 0.747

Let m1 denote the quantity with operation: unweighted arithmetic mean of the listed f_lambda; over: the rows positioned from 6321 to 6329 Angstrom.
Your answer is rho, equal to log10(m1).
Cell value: 0.725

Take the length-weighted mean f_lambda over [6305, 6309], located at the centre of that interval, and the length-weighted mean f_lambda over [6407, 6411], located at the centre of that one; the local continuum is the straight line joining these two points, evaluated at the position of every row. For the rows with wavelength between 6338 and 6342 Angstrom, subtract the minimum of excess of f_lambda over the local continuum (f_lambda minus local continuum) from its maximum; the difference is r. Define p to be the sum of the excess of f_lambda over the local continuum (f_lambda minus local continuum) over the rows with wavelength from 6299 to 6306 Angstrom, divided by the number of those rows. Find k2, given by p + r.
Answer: -0.4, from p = -0.49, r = 0.11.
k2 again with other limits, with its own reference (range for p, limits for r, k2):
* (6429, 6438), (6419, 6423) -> 0.6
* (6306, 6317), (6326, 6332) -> 0.2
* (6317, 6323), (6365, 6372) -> 1.0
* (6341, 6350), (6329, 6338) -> 0.4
